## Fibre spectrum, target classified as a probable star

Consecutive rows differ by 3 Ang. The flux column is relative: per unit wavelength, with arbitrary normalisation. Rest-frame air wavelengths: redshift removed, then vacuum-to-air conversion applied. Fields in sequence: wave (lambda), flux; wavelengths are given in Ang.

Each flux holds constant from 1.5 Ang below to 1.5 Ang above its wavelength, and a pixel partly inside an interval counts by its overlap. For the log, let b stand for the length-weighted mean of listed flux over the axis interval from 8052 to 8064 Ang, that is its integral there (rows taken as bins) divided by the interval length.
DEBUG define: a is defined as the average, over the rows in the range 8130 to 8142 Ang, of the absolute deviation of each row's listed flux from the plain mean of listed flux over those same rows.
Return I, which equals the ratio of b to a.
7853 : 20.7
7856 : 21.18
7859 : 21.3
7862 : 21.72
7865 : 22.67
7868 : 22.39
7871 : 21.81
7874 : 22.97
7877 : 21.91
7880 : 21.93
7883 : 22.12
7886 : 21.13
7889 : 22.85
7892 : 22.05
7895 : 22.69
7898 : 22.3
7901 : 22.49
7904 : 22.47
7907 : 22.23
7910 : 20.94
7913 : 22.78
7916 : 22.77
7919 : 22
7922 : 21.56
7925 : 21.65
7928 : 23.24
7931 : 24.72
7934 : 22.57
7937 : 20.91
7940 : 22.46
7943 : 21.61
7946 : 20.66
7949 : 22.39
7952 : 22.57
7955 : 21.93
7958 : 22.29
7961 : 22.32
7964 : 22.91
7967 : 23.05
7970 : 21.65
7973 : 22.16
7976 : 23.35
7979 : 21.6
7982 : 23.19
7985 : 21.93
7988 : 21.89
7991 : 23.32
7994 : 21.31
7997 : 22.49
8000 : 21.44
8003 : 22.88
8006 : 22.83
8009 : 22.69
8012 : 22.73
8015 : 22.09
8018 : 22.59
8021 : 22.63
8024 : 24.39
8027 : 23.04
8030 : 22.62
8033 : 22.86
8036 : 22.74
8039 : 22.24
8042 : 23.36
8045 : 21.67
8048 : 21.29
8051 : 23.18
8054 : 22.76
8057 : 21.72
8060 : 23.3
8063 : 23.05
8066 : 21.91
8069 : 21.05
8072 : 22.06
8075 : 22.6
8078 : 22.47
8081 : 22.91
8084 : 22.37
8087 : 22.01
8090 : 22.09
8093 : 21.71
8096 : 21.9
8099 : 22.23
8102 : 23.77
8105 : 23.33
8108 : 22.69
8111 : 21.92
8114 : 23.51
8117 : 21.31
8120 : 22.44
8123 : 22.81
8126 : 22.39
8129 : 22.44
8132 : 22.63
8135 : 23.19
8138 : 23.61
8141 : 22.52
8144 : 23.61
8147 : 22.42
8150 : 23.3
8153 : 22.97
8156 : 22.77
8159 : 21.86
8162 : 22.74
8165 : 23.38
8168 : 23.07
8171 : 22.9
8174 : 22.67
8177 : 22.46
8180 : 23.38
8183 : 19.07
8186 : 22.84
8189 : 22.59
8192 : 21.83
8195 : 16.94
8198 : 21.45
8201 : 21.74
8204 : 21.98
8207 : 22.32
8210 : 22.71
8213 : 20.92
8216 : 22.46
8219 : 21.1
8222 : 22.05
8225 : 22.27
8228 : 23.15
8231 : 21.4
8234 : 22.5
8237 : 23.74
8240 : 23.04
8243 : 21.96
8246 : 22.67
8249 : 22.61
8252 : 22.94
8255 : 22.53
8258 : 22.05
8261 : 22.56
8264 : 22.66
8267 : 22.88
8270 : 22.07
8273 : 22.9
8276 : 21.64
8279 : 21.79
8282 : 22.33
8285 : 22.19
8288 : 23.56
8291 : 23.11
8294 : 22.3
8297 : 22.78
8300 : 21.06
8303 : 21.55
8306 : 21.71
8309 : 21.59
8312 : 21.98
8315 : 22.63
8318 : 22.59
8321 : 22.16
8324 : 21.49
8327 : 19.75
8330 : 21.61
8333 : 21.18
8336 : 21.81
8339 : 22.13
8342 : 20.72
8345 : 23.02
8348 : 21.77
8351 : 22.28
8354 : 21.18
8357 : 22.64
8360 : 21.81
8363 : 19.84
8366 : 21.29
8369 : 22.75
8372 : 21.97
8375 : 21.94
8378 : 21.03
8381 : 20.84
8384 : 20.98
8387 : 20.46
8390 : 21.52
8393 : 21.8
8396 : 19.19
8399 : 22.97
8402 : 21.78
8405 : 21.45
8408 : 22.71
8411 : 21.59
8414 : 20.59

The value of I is 55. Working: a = 0.4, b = 22.71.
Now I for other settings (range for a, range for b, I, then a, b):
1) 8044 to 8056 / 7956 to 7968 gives 30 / 0.7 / 22.60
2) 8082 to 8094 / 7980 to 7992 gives 122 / 0.2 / 22.51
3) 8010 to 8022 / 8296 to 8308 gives 103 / 0.2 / 21.73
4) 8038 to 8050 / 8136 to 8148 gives 35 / 0.7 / 23.07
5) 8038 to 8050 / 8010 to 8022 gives 34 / 0.7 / 22.51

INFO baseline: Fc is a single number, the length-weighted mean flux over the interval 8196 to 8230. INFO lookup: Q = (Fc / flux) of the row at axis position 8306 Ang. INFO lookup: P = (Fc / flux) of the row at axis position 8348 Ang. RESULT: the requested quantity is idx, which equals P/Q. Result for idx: 1.00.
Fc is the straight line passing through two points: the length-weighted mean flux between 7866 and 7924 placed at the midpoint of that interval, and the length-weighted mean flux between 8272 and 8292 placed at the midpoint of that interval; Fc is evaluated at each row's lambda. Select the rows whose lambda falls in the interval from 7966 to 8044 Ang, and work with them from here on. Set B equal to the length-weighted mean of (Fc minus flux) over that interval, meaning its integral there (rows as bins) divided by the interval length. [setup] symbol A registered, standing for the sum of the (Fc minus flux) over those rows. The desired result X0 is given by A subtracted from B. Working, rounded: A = -8.2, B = -0.3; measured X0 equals 8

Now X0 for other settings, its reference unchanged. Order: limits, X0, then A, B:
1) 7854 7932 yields 1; -1.3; 0.0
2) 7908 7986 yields 1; -1.5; -0.1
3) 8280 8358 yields -14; 14.1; 0.5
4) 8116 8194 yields 5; -5.3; -0.2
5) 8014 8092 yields 5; -5.2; -0.2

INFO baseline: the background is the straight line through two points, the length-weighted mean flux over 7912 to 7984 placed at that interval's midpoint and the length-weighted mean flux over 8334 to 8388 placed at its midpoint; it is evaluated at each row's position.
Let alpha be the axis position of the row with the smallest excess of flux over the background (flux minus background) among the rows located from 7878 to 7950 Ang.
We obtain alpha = 7946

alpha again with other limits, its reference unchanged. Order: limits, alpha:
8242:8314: 8300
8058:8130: 8069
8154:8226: 8195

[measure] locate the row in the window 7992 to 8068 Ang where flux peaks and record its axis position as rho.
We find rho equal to 8024 Ang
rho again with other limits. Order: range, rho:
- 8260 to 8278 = 8273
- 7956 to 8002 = 7976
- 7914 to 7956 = 7931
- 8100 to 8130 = 8102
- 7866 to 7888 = 7874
